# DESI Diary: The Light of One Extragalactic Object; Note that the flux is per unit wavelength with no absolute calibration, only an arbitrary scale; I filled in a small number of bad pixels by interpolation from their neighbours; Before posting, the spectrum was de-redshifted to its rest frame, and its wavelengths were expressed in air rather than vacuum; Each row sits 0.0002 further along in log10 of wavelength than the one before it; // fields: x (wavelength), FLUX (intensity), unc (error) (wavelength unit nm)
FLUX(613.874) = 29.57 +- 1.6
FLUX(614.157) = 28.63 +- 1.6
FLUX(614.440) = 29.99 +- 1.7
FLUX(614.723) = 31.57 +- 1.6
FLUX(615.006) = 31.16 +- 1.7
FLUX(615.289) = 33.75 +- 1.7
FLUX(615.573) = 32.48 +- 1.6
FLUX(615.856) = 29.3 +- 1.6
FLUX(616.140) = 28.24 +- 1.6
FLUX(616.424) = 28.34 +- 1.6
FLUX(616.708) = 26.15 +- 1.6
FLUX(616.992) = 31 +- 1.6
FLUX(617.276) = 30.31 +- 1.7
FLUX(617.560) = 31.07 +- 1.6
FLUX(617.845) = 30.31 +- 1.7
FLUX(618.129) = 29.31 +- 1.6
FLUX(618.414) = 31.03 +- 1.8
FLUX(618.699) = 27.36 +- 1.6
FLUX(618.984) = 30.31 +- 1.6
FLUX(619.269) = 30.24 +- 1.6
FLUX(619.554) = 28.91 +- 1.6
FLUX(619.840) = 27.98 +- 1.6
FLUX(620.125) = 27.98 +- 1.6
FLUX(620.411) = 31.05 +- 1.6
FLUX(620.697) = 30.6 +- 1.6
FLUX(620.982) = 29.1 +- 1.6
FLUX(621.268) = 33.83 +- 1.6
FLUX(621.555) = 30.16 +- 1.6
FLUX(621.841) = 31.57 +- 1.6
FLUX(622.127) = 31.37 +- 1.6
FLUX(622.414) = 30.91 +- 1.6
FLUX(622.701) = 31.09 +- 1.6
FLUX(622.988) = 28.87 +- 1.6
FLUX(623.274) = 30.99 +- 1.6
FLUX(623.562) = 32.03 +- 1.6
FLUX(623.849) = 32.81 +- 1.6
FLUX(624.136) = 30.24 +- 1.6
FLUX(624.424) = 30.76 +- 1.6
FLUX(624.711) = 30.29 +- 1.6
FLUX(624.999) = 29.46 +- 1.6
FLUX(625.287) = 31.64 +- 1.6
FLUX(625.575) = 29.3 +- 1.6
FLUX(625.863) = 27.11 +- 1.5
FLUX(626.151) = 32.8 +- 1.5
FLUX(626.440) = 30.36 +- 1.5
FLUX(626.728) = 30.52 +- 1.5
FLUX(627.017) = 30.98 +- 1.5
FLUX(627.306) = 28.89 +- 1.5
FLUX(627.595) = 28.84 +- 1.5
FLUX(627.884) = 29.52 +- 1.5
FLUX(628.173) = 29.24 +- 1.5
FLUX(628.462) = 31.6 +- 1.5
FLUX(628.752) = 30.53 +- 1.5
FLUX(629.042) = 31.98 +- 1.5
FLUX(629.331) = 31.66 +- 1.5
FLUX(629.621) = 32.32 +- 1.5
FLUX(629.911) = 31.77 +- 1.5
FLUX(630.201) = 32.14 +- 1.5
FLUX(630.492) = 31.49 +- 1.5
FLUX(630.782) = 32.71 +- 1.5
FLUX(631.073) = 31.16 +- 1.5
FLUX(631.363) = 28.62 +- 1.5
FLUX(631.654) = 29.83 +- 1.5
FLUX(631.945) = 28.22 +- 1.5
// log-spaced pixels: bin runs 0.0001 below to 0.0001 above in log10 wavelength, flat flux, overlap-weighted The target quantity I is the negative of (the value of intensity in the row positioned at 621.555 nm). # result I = -30.2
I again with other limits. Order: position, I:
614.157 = -28.6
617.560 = -31.1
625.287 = -31.6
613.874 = -29.6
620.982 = -29.1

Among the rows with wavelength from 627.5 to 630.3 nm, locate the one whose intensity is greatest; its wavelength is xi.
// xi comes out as 629.621 nm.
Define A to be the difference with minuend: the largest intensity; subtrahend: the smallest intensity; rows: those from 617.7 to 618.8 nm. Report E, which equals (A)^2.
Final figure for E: 13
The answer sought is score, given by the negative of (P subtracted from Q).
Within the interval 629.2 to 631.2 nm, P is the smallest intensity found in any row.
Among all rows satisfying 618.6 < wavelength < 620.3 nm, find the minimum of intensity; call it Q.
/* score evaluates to 3.8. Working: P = 31.16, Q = 27.36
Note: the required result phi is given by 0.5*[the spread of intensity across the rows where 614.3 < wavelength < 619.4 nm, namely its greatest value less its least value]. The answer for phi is 3.8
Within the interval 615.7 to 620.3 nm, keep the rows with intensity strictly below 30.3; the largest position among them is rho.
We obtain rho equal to 620.125 nm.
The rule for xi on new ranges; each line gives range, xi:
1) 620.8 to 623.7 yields 621.268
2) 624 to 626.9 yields 626.151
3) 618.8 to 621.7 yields 621.268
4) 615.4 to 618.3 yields 615.573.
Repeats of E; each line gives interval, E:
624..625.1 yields 2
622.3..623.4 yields 5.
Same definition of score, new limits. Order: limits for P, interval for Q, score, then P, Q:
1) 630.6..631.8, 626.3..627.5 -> -0.3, 28.62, 28.89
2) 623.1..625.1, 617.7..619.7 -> 2.1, 29.46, 27.36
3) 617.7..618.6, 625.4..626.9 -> 2.2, 29.31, 27.11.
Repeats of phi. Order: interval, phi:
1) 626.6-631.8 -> 2.0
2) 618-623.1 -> 3.2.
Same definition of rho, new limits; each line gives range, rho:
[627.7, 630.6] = 628.173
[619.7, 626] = 625.863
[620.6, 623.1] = 622.988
